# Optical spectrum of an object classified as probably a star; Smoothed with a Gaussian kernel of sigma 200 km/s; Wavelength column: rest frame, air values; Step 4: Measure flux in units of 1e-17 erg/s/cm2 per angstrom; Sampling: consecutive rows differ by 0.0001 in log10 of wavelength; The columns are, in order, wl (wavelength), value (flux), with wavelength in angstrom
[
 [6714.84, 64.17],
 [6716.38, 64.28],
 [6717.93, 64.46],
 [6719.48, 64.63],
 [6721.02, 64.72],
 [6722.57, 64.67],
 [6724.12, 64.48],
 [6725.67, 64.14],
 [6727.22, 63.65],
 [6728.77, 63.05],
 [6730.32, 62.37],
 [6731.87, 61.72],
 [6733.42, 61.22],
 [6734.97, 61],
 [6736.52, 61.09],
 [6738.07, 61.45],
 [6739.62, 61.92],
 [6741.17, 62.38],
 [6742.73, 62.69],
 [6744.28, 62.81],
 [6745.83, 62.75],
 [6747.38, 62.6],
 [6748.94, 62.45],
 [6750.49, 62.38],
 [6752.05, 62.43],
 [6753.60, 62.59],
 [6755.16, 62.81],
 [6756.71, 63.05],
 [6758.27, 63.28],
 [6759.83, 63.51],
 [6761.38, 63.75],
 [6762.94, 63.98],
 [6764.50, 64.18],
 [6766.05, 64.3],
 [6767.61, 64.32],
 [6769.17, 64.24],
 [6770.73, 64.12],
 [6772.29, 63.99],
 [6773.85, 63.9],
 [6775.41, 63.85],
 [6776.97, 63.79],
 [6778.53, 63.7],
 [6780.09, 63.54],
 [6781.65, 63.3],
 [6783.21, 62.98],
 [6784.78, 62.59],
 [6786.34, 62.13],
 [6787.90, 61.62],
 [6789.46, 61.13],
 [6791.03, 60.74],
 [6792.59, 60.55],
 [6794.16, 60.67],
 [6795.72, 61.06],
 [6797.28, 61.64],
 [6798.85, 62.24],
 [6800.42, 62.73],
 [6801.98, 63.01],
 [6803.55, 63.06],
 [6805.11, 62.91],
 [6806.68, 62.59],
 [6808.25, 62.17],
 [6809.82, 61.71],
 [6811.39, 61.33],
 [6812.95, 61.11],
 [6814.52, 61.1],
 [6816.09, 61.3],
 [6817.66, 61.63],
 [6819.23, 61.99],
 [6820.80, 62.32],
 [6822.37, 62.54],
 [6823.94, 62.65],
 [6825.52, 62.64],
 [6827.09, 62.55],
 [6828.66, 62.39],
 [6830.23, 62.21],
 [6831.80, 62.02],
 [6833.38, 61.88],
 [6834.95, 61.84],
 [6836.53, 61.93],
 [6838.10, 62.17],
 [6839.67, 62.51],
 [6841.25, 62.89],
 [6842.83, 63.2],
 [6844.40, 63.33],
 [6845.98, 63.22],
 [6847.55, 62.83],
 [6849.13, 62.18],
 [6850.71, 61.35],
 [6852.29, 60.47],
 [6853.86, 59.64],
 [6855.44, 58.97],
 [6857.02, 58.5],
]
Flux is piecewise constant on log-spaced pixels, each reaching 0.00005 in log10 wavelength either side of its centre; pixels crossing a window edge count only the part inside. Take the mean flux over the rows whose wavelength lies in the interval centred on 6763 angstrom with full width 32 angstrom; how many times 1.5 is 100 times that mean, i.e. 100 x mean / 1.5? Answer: 4232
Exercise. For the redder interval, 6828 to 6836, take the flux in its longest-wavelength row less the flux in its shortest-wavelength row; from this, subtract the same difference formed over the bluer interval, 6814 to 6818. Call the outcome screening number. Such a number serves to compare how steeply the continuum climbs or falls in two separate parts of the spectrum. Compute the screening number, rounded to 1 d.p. -1.1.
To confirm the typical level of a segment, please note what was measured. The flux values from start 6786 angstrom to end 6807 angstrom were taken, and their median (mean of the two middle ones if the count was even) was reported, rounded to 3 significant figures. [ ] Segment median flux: 61.9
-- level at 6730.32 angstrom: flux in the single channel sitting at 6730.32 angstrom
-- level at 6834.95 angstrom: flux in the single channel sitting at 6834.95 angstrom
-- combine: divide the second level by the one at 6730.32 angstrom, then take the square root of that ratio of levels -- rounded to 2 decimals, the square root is 1.00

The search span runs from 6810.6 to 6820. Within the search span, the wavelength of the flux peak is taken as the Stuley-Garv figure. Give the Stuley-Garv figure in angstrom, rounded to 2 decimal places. 6819.23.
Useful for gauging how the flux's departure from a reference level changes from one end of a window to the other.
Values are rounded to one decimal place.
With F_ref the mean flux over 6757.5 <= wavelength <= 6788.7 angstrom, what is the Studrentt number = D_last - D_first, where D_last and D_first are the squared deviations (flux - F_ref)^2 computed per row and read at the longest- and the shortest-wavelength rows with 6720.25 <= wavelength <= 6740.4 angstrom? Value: 1.3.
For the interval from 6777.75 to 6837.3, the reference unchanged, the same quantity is 2.6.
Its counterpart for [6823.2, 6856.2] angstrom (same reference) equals 20.2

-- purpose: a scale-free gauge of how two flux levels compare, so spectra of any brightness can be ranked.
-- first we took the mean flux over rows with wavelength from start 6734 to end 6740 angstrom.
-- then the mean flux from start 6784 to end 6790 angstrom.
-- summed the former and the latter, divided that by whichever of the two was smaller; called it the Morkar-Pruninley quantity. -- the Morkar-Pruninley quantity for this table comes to 2.01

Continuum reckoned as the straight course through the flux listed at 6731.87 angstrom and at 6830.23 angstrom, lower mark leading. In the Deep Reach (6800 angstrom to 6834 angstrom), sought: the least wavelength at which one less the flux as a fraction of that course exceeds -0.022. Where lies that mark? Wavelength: 6800.42 angstrom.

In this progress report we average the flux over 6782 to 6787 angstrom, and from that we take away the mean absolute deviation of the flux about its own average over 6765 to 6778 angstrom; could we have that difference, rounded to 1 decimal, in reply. 62.4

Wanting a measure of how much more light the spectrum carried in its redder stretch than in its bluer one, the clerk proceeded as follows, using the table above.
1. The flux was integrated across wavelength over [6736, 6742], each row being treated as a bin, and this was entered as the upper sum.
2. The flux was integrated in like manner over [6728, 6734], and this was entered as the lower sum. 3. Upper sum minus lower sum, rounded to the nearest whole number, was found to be -2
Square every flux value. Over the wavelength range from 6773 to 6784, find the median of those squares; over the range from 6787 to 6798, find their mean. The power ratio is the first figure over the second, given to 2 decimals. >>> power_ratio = 1.09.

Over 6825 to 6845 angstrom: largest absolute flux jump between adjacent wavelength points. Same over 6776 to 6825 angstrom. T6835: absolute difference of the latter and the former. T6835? 0.22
